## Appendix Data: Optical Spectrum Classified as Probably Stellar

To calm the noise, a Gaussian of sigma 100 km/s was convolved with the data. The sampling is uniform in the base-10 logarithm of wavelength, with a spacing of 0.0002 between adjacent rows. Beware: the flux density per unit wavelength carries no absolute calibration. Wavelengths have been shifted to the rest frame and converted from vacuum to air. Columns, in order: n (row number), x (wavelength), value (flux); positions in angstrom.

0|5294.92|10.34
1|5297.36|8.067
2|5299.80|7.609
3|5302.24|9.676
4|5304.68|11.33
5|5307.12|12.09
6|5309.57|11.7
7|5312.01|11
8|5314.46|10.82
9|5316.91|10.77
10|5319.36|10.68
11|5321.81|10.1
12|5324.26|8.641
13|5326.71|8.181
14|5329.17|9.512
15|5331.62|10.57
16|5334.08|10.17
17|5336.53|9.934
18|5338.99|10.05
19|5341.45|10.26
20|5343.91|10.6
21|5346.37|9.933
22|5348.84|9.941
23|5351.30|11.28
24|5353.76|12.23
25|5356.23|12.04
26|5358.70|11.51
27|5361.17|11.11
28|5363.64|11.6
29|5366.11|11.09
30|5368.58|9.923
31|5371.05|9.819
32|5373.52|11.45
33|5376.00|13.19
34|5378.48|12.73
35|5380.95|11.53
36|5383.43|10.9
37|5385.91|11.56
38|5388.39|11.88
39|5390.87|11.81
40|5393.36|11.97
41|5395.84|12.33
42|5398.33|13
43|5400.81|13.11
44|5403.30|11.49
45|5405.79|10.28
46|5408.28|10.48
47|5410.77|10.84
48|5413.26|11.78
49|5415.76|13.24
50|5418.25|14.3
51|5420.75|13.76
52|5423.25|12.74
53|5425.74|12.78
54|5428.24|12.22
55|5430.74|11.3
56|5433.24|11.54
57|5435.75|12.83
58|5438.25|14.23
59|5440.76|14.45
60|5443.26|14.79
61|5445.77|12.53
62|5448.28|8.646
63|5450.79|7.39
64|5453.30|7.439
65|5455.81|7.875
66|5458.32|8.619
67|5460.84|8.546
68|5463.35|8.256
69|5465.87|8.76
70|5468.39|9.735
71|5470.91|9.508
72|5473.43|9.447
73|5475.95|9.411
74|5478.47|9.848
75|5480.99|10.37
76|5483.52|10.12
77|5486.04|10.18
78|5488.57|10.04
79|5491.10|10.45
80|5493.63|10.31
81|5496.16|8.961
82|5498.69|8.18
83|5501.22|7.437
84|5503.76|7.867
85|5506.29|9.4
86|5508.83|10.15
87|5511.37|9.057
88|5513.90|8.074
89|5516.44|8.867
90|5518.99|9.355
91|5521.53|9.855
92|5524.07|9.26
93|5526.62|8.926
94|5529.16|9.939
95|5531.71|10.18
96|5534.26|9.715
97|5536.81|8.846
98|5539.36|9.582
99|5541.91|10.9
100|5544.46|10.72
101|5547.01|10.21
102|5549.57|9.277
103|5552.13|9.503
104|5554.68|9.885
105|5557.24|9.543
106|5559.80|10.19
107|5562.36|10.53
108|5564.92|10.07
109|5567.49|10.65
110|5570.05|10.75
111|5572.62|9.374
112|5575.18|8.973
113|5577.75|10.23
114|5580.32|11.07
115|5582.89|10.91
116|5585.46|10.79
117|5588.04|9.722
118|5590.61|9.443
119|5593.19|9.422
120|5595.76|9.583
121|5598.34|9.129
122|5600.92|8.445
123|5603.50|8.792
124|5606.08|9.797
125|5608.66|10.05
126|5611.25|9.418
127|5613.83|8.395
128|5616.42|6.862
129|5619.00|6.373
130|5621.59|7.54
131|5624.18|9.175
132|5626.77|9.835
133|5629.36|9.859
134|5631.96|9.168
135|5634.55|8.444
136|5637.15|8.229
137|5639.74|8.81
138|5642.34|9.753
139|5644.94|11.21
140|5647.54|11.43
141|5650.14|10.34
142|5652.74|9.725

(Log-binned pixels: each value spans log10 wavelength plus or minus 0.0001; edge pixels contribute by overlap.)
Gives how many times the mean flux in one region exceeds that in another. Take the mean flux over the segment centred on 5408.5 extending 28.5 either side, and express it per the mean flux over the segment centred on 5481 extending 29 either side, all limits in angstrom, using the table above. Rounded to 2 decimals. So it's 1.32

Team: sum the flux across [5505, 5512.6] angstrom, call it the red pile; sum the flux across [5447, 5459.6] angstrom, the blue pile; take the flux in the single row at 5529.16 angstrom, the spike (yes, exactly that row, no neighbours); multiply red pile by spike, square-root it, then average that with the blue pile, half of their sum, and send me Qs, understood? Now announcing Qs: 28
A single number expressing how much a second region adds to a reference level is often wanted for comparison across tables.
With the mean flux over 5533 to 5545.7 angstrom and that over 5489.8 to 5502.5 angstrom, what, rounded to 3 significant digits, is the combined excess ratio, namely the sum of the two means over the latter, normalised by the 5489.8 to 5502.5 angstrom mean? 2.10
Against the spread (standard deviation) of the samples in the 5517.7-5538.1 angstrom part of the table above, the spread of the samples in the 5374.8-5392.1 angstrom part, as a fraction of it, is 1.6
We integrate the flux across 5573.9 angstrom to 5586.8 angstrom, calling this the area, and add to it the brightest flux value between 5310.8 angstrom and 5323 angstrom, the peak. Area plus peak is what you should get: 145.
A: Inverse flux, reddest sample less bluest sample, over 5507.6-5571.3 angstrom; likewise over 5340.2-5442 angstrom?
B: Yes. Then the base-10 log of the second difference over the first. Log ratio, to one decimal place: 0.7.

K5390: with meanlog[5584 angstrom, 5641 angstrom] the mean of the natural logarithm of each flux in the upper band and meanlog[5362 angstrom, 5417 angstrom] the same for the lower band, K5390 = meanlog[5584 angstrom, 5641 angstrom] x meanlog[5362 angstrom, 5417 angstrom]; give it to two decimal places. 5.36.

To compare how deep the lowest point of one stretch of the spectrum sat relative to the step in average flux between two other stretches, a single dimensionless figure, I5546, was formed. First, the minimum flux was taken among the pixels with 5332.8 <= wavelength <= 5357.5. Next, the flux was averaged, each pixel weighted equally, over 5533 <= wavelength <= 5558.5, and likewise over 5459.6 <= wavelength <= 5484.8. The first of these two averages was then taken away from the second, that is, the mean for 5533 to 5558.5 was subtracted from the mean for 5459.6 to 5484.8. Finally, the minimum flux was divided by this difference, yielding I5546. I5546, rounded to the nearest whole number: -24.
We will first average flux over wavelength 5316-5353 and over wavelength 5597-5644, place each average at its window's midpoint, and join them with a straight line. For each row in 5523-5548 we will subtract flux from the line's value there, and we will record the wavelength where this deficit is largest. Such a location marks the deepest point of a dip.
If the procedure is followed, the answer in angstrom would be 5536.81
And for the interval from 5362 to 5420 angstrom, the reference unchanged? 5371.05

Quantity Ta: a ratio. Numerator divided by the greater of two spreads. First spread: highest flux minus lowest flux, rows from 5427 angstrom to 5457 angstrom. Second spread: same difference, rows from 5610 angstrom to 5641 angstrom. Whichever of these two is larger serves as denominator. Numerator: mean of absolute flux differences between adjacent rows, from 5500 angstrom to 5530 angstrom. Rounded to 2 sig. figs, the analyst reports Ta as 0.10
